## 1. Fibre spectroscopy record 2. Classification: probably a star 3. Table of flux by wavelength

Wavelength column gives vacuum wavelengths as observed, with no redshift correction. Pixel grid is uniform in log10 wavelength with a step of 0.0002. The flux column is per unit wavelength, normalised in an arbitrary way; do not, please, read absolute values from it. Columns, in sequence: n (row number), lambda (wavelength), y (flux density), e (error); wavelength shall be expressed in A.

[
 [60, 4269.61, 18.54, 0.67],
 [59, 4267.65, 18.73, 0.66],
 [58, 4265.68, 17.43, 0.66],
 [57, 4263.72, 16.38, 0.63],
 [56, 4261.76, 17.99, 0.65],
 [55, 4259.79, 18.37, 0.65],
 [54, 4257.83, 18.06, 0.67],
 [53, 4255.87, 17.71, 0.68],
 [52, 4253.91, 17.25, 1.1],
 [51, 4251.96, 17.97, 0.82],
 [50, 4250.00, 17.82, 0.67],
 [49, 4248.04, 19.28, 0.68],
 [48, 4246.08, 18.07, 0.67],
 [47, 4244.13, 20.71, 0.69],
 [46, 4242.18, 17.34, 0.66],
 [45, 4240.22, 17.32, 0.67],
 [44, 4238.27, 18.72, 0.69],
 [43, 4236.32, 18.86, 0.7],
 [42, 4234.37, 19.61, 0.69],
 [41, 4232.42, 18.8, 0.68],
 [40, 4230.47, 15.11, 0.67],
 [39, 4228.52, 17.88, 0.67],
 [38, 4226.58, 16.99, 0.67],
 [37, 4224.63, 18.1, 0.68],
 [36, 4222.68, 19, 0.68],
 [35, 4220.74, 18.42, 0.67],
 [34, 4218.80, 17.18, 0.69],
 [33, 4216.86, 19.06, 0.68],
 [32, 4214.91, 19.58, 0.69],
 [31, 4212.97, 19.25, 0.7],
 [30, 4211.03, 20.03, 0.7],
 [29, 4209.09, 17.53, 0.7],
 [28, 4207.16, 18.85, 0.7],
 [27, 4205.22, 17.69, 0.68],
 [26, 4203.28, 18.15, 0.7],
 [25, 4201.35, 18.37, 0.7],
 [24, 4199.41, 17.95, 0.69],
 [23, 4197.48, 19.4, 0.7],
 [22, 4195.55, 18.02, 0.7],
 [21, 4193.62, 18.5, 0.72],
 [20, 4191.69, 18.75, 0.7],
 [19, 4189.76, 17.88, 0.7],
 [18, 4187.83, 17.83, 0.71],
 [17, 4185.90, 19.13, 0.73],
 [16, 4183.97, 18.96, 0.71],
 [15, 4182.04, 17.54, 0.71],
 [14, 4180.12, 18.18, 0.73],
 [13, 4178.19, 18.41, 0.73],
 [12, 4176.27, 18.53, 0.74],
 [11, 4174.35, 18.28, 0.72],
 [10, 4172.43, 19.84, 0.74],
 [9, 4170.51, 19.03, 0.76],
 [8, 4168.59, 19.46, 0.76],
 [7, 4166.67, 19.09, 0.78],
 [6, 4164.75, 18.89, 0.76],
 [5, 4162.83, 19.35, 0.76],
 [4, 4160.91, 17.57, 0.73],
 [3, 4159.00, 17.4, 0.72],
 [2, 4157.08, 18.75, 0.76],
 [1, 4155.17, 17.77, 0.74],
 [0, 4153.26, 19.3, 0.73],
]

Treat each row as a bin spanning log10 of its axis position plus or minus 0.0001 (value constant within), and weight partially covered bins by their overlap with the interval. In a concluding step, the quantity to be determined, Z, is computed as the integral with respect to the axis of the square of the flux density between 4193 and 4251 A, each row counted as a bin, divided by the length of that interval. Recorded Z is 339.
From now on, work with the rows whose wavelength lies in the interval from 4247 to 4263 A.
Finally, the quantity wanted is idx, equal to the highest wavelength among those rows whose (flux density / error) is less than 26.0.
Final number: 4253.91 A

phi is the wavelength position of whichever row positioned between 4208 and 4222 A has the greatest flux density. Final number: 4211.03 A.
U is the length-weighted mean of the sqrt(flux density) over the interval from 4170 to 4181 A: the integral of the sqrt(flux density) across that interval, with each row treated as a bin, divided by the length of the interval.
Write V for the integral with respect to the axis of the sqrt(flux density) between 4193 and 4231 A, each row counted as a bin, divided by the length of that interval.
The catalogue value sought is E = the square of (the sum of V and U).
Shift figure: 74.0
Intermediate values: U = 4.33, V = 4.28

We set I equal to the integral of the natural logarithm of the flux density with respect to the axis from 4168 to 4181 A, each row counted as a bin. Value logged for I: 38.1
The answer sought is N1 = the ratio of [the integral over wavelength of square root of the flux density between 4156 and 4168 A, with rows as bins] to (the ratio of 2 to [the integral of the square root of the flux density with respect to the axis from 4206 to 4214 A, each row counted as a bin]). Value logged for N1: 898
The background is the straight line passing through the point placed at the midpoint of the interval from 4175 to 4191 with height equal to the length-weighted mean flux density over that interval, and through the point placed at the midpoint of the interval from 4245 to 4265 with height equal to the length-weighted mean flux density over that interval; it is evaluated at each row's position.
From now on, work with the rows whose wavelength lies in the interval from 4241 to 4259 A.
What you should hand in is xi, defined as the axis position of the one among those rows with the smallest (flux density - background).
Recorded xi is 4253.91 A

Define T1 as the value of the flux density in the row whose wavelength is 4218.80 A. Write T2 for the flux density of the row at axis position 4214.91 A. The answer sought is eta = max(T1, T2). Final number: 19.6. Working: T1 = 17.18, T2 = 19.58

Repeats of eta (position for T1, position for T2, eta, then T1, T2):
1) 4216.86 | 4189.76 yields 19.1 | 19.06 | 17.88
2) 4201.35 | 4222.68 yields 19.0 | 18.37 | 19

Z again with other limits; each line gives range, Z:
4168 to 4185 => 349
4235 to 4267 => 329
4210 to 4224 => 358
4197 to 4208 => 337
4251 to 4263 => 319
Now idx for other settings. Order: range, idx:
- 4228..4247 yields 4240.22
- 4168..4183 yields 4182.04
